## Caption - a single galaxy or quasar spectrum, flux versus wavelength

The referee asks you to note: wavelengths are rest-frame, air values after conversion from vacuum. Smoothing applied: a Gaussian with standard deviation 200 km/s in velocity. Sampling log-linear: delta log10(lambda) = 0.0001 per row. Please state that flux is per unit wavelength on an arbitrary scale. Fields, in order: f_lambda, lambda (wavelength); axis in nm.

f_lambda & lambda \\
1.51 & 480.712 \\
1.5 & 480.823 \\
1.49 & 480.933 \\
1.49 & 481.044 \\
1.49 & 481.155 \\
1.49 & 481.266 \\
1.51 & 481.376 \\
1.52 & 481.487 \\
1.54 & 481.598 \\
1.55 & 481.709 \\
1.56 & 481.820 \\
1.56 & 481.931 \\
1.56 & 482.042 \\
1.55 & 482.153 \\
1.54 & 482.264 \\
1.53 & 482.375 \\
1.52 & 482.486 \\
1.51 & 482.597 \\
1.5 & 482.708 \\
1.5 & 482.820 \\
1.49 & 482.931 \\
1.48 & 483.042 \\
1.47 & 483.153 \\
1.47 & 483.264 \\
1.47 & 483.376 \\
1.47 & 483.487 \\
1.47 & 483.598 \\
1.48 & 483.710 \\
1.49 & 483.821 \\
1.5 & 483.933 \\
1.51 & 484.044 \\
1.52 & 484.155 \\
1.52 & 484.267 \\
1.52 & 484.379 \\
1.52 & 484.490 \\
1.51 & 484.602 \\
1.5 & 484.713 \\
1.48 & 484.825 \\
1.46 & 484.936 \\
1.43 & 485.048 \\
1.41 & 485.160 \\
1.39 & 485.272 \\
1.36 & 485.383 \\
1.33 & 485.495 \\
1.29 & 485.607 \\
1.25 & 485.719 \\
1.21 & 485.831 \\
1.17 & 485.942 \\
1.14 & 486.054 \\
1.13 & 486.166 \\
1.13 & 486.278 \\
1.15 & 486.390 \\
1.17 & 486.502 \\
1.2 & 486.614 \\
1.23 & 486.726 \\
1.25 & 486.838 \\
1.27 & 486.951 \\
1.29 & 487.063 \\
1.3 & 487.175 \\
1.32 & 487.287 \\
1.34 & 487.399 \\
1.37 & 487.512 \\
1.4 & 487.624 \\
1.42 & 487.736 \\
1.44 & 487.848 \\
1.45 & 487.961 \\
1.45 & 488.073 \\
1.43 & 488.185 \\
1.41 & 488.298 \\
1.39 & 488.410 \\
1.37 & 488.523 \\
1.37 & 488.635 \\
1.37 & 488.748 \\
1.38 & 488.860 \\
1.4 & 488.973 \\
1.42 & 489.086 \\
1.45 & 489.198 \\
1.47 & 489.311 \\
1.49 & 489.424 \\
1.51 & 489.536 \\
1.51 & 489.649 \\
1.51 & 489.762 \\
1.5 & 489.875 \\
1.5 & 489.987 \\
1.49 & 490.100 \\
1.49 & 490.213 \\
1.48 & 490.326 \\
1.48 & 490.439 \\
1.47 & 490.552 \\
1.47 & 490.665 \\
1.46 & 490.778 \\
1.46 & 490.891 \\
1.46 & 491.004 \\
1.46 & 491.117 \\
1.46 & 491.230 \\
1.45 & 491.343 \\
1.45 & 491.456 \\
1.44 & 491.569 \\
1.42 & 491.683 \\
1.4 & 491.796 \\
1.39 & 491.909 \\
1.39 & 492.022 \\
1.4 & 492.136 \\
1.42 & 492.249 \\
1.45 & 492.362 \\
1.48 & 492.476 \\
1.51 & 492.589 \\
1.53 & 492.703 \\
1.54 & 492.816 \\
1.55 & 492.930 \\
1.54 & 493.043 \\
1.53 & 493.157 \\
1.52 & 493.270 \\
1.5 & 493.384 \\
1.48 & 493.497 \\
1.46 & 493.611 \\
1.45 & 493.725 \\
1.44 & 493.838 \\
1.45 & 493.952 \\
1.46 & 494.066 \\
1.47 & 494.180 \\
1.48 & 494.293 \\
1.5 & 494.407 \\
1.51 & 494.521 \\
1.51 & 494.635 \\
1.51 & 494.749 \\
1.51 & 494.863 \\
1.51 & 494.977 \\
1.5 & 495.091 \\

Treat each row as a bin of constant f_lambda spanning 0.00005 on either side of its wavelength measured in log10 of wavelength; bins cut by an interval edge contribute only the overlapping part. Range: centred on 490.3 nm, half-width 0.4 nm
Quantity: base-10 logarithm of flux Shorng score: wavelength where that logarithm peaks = 489.987 nm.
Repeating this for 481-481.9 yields 481.820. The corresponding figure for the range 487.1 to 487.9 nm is 487.848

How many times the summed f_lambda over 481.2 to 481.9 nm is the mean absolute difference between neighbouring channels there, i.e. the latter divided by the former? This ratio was 0.0015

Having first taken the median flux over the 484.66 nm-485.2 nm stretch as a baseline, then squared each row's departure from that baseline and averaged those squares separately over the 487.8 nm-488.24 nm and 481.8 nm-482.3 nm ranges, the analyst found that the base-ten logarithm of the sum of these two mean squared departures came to -2.03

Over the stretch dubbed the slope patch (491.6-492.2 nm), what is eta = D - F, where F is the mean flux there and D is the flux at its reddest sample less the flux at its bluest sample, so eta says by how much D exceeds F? -1.42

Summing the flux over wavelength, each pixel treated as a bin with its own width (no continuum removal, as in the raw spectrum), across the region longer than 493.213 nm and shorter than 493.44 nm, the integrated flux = 0.3430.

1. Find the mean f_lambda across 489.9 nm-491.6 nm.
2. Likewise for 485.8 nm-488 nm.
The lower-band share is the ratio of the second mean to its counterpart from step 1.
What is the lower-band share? 0.86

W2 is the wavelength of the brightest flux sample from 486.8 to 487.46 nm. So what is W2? 487.399 nm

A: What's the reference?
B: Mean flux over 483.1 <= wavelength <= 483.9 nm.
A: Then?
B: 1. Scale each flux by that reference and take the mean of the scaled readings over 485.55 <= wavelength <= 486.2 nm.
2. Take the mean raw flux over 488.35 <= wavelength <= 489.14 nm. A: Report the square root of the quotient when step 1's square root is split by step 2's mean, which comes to 0.807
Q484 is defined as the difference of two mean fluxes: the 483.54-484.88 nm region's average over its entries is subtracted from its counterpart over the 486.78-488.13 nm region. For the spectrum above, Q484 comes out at -0.14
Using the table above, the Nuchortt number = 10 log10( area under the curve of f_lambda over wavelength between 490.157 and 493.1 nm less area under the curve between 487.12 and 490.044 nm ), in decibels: -8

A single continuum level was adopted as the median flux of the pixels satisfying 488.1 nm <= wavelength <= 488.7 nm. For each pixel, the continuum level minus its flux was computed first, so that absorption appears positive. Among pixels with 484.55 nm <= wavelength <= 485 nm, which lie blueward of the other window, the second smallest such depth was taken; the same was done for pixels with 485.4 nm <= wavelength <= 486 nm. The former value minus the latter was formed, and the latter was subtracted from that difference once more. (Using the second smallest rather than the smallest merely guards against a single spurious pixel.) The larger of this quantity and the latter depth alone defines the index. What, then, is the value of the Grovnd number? 0.10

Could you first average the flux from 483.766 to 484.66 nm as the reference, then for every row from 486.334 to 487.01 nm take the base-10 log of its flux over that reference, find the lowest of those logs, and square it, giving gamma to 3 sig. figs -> 0.0141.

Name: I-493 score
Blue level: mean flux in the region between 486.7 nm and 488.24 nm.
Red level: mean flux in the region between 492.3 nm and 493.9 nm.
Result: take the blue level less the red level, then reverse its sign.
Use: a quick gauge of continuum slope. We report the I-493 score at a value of 0.14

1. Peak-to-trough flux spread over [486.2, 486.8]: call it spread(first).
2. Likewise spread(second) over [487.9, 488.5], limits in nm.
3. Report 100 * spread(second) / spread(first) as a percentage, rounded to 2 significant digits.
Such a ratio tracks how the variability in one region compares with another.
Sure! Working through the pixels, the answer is 60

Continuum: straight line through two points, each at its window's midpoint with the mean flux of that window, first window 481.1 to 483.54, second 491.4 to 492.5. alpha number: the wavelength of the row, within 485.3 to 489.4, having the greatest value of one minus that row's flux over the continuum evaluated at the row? 486.166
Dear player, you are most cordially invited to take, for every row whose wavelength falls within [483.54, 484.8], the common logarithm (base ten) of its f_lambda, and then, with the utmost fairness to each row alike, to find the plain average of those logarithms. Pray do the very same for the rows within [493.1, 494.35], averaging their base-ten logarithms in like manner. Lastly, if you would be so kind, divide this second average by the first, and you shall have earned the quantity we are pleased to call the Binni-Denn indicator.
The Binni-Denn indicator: 1.0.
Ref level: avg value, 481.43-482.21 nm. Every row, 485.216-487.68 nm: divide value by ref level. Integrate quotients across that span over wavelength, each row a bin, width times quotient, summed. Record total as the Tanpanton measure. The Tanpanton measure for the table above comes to 2.00 nm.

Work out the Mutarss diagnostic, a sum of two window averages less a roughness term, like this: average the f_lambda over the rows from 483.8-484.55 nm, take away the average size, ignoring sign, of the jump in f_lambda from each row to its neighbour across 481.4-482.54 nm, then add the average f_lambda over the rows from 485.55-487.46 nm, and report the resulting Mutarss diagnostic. 2.73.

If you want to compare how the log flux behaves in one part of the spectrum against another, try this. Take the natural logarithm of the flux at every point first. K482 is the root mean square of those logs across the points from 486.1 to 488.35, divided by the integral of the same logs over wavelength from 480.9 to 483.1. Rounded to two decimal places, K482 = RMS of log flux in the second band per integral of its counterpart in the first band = 0.30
